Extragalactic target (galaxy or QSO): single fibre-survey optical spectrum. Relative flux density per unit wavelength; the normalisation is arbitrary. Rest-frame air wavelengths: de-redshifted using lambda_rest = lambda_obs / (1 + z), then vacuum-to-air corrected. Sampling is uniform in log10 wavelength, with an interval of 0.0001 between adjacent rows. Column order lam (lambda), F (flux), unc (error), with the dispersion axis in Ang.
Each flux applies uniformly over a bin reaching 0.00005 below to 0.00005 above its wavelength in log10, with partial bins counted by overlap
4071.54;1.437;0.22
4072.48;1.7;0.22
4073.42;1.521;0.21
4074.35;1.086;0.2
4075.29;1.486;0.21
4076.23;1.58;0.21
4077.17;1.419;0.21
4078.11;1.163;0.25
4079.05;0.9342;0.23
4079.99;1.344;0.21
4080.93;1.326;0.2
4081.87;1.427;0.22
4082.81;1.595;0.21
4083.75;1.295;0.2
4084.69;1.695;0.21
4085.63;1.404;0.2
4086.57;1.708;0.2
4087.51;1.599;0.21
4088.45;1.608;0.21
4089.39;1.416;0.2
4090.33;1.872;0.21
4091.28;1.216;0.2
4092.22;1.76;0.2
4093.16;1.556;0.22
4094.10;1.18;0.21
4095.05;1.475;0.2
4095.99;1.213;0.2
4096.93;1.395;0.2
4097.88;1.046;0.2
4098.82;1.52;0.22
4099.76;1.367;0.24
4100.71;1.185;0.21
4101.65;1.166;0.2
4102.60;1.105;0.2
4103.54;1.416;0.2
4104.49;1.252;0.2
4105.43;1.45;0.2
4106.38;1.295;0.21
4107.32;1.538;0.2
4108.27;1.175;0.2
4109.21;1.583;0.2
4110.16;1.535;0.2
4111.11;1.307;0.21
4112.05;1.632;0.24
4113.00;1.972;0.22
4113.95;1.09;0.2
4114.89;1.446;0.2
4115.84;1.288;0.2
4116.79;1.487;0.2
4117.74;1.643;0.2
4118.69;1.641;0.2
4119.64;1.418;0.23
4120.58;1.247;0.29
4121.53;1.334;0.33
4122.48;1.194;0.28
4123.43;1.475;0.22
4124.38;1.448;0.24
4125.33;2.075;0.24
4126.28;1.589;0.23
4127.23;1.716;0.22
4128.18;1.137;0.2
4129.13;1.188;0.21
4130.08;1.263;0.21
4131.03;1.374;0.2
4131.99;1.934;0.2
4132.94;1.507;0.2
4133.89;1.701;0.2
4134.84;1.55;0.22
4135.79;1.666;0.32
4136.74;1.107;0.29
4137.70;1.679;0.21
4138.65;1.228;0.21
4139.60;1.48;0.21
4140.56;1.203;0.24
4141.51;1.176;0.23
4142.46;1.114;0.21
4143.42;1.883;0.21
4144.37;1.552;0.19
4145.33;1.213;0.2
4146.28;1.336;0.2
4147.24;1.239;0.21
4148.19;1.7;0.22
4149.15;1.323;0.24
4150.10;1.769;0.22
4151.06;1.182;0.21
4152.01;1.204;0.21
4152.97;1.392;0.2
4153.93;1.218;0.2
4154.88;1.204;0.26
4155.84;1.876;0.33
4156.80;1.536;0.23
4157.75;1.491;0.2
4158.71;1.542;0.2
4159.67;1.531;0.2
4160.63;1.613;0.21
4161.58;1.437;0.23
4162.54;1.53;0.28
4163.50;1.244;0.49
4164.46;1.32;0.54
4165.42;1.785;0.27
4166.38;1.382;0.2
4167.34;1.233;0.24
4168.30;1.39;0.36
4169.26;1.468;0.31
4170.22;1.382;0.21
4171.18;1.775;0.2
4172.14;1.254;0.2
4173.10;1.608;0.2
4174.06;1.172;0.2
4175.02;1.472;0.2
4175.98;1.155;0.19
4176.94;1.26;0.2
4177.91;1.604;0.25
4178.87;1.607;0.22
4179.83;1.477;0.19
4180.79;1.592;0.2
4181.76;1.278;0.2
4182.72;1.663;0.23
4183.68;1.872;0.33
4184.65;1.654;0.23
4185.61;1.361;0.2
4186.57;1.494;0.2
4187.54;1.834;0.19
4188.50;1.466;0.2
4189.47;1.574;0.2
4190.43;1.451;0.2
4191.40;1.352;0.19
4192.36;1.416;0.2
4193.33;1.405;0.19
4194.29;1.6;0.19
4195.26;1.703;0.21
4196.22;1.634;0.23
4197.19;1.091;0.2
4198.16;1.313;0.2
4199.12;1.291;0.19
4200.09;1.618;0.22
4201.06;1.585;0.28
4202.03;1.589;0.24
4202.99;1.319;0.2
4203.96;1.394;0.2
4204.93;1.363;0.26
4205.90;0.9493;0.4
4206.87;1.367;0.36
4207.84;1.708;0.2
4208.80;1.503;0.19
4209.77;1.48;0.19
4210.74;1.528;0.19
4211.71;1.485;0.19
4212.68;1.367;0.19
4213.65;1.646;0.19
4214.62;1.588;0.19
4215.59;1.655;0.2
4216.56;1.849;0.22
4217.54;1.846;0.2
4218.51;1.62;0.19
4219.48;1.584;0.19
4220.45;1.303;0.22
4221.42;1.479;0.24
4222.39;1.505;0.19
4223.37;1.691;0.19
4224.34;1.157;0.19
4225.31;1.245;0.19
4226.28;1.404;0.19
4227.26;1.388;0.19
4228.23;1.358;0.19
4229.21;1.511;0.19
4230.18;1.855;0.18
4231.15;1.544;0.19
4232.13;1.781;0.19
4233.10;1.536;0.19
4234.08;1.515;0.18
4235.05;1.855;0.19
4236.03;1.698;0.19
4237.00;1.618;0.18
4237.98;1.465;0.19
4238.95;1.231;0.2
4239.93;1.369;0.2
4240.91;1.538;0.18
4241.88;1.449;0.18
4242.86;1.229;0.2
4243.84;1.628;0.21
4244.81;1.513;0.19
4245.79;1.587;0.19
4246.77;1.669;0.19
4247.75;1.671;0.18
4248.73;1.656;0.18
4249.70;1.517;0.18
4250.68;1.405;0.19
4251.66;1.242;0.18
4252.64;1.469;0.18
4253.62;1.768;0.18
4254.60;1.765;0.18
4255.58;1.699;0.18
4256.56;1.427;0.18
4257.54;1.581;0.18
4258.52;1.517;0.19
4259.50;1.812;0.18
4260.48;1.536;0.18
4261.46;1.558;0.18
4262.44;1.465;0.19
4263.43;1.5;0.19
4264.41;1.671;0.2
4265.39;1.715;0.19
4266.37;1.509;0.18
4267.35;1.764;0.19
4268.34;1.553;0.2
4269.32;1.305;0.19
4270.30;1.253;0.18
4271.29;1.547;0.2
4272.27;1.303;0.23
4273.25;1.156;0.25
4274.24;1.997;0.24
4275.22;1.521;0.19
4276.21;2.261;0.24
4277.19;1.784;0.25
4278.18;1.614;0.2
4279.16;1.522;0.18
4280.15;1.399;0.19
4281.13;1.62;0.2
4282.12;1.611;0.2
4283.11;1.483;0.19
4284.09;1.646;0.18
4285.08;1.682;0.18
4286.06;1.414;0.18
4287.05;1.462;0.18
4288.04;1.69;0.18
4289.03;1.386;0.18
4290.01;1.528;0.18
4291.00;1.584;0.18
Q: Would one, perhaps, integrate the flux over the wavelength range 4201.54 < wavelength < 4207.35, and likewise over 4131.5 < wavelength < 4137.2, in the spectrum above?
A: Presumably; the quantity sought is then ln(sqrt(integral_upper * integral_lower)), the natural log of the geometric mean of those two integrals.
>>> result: 2.121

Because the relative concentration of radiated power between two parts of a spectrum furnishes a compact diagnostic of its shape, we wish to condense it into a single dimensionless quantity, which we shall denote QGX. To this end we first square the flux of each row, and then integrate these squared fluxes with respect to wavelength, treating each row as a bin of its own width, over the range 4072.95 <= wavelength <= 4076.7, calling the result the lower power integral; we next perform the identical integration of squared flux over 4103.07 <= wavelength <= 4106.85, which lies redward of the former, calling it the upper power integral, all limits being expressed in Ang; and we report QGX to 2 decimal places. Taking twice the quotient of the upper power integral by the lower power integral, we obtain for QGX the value 1.81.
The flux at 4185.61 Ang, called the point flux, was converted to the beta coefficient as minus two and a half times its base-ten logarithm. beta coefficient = -0.33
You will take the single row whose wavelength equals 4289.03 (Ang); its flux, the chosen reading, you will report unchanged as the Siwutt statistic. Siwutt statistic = 1.386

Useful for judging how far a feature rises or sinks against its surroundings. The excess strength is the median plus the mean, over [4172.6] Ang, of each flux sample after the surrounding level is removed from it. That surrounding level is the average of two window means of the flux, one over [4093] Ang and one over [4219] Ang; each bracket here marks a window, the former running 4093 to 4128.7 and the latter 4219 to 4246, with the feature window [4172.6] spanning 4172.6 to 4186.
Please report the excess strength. 0.11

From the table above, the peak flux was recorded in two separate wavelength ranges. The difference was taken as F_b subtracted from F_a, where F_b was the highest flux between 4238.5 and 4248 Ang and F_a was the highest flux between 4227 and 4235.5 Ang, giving 0.18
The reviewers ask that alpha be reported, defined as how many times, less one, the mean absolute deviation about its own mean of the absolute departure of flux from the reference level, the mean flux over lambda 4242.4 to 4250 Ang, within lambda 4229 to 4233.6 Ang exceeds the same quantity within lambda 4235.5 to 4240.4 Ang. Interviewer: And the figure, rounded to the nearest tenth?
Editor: 0.4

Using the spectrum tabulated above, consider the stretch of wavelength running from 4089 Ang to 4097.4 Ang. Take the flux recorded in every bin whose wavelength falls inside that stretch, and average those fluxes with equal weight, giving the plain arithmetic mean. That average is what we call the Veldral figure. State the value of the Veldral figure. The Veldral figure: 1.45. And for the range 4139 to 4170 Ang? 1.42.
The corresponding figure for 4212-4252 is 1.53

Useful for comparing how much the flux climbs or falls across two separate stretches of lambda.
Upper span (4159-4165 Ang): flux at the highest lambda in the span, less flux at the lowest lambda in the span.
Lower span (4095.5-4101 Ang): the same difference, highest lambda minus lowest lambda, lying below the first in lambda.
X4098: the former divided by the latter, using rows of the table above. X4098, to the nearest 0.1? 7.5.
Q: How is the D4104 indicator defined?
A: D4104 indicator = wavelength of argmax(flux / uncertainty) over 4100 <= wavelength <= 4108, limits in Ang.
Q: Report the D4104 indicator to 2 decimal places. 4107.32 Ang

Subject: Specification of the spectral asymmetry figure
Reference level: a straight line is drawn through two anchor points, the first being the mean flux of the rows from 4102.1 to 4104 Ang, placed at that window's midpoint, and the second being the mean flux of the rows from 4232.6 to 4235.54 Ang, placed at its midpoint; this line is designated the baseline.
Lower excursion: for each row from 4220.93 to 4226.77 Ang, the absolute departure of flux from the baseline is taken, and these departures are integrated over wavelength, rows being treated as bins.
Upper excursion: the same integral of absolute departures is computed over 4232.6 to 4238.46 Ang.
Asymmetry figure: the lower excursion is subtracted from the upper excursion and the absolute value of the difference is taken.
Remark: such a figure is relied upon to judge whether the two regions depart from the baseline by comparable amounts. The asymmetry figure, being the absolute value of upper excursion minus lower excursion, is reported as 0.61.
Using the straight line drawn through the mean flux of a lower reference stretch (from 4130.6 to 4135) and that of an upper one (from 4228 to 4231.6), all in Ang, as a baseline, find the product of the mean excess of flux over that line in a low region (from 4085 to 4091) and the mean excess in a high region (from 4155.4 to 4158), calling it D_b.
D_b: -0.001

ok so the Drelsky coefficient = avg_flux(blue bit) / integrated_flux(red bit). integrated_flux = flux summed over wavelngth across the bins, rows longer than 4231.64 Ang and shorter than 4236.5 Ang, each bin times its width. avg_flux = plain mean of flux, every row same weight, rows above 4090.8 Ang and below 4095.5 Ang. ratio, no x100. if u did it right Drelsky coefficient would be 0.176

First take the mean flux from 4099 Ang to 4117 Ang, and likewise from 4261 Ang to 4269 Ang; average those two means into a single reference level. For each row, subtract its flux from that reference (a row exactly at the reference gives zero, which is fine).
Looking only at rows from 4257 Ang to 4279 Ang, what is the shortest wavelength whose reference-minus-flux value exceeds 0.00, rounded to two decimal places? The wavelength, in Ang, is 4262.44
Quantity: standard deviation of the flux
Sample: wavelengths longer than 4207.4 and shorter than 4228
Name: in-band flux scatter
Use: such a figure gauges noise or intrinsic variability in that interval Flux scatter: 0.18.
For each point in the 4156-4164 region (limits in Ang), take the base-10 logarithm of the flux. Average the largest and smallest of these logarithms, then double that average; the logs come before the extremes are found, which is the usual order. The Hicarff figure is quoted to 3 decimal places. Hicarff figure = 0.302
